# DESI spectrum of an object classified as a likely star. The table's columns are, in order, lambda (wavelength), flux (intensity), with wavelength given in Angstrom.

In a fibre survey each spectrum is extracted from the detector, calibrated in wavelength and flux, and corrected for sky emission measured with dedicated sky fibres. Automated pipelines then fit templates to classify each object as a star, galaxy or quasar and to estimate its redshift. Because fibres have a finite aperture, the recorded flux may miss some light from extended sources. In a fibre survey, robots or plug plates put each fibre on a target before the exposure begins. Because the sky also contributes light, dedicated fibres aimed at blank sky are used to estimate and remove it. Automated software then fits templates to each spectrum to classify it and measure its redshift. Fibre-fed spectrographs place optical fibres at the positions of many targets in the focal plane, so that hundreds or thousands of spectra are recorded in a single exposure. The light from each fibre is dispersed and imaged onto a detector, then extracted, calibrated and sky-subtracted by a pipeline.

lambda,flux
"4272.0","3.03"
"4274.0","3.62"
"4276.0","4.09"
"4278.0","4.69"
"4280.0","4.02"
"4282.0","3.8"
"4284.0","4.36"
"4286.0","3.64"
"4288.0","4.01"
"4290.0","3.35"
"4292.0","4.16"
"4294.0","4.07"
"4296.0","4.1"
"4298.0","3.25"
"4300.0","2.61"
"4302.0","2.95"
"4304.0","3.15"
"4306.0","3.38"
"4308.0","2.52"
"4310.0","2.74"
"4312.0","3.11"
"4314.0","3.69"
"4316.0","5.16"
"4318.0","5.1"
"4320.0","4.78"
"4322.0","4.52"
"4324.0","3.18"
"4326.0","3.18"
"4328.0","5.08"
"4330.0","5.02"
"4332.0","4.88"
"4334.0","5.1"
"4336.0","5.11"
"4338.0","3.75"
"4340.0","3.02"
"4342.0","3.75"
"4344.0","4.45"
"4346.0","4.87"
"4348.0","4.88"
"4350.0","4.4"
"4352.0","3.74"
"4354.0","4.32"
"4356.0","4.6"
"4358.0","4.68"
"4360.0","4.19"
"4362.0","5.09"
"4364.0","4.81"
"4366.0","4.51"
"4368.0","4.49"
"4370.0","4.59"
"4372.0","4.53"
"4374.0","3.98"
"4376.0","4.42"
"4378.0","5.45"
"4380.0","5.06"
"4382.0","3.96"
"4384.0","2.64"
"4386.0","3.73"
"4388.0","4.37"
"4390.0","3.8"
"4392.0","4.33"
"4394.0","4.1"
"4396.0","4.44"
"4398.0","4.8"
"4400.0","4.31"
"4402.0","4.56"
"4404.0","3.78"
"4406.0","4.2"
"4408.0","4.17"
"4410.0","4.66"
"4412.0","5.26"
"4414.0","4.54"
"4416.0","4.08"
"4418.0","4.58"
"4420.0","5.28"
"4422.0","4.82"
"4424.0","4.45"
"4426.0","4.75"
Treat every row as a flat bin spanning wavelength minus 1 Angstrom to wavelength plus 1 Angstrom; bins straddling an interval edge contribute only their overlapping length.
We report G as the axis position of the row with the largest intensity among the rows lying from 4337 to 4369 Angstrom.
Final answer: 4362.0 Angstrom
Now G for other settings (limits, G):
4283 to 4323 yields 4316.0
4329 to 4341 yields 4336.0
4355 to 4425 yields 4378.0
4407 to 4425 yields 4420.0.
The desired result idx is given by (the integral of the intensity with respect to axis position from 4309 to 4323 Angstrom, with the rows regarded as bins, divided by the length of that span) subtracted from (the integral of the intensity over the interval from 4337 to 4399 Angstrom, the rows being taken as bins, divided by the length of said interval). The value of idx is 0.16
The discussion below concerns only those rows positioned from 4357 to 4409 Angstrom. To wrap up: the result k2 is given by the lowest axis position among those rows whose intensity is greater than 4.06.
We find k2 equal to 4358.0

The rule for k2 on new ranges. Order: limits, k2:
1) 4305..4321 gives 4316.0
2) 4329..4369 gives 4330.0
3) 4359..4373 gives 4360.0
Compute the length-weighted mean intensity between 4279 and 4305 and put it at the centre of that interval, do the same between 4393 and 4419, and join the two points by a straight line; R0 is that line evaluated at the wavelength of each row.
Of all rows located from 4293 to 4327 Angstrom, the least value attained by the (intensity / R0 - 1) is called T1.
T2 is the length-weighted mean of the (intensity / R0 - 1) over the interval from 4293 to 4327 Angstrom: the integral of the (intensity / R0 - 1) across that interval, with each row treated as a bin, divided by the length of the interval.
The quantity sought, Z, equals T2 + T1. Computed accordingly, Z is -0.37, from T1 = -0.330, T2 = -0.042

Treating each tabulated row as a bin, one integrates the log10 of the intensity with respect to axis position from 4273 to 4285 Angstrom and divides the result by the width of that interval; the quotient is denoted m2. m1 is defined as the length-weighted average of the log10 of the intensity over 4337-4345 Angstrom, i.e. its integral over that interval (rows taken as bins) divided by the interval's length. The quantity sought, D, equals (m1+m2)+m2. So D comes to 1.79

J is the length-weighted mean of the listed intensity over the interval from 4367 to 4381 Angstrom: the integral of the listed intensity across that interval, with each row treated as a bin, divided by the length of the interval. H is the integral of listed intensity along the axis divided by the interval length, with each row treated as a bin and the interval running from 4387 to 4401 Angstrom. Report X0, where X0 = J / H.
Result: 1.08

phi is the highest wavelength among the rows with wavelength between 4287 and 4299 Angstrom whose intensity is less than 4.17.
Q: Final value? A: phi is 4298.0 Angstrom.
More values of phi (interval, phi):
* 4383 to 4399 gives 4394.0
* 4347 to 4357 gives 4352.0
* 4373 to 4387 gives 4386.0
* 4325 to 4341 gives 4340.0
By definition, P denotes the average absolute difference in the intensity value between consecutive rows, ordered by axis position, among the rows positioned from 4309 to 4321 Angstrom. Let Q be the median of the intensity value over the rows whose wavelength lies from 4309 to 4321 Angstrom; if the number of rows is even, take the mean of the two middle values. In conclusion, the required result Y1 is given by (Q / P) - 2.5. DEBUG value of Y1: 5.1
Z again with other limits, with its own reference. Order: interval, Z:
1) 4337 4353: -0.22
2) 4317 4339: -0.02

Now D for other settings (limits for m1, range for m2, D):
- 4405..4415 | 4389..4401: 1.92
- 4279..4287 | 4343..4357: 1.89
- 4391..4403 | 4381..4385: 1.66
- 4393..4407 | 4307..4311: 1.47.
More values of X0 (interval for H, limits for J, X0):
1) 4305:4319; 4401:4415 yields 1.21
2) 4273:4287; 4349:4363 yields 1.10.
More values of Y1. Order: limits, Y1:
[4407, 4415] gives 5.1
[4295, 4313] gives 4.2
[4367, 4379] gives 7.8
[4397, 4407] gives 6.4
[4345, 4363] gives 8.1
